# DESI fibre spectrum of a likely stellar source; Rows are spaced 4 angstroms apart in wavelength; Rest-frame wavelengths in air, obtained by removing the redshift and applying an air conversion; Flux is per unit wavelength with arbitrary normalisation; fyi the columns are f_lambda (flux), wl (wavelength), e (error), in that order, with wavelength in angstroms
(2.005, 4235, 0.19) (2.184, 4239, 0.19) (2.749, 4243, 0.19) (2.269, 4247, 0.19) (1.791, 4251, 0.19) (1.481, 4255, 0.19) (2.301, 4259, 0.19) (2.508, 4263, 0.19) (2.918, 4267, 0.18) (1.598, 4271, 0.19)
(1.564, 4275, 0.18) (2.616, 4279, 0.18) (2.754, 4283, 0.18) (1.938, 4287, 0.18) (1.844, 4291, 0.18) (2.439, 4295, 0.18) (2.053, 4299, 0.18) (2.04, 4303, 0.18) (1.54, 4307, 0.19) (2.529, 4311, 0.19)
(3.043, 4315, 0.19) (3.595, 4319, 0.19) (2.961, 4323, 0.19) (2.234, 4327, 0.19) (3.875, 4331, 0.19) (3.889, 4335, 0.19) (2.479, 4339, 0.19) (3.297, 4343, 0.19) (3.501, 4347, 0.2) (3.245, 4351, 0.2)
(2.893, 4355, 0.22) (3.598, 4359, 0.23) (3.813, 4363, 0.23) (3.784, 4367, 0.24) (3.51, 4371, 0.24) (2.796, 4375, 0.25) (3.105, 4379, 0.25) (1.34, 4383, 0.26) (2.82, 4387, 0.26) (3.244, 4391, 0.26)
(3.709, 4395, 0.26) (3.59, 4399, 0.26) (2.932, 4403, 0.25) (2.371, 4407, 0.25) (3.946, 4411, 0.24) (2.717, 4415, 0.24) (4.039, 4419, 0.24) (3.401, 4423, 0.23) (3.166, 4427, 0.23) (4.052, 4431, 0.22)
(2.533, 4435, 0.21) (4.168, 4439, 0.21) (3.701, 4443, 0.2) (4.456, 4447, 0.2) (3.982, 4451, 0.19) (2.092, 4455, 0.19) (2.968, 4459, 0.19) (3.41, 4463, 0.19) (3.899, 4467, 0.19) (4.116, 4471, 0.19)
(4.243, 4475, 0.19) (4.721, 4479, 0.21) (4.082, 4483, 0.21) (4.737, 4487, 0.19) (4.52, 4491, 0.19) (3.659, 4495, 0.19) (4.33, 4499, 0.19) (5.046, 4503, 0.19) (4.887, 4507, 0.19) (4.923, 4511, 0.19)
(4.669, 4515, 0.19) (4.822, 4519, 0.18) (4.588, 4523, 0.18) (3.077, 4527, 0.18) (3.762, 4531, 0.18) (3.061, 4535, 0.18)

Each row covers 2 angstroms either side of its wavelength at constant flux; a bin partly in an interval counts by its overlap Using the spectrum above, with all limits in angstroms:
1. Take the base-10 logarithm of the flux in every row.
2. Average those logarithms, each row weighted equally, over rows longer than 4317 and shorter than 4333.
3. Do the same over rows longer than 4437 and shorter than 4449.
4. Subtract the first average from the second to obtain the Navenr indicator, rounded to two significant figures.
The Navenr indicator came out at 0.12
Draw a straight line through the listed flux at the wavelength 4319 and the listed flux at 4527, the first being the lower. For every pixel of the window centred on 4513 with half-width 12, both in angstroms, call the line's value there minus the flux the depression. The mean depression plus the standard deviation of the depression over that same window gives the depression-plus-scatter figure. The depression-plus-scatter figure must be -1.6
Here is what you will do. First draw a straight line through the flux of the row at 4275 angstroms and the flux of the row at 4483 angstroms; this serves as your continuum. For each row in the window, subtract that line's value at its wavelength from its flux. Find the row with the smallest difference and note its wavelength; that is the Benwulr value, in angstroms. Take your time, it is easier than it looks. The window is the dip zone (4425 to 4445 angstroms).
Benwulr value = 4435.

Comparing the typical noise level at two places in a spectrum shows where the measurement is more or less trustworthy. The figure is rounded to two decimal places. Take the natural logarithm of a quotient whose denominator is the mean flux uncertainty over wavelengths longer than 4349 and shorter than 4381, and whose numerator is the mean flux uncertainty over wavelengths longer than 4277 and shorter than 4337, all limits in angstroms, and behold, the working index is -0.23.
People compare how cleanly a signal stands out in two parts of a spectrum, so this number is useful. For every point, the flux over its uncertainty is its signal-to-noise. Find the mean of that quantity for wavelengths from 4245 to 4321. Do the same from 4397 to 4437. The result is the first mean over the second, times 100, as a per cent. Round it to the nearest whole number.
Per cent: 88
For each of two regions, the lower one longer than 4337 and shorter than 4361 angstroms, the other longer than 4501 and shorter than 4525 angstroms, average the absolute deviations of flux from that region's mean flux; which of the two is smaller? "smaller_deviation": 0.13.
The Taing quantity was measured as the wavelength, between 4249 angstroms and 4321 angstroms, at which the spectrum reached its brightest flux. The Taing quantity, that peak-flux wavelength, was 4319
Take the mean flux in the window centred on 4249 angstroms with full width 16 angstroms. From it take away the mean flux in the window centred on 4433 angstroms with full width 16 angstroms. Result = -1.4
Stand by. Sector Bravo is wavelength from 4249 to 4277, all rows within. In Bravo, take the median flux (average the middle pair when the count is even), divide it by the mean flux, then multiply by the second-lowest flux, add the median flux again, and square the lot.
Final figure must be 10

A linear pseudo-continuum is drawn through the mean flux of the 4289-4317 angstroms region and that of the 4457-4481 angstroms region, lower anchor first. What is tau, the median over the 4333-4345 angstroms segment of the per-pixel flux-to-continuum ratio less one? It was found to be 0.26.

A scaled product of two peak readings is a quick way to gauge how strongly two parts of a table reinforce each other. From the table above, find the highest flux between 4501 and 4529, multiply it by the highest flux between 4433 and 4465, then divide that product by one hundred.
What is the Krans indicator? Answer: 0.22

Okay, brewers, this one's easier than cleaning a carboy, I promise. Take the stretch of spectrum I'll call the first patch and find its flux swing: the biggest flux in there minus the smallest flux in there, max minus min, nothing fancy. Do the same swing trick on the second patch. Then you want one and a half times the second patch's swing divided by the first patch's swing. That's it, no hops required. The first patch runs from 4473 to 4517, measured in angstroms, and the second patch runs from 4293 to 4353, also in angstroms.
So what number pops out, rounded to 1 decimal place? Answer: 2.5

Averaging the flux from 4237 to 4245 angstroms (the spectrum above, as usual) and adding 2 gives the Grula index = 4.5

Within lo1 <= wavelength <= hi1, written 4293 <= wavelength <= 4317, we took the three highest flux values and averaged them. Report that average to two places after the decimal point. 2.67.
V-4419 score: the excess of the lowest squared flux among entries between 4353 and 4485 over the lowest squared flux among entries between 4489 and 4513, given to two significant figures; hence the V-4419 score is -12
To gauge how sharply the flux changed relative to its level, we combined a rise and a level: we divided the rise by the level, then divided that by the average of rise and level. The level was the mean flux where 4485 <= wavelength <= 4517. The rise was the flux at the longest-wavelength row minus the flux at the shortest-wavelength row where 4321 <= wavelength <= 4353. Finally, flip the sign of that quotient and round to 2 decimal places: -0.03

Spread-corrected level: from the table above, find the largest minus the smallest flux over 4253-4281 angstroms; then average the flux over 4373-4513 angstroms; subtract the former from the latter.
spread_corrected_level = 2.21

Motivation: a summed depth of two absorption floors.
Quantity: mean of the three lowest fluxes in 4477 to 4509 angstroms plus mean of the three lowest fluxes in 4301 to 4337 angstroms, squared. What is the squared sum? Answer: 36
